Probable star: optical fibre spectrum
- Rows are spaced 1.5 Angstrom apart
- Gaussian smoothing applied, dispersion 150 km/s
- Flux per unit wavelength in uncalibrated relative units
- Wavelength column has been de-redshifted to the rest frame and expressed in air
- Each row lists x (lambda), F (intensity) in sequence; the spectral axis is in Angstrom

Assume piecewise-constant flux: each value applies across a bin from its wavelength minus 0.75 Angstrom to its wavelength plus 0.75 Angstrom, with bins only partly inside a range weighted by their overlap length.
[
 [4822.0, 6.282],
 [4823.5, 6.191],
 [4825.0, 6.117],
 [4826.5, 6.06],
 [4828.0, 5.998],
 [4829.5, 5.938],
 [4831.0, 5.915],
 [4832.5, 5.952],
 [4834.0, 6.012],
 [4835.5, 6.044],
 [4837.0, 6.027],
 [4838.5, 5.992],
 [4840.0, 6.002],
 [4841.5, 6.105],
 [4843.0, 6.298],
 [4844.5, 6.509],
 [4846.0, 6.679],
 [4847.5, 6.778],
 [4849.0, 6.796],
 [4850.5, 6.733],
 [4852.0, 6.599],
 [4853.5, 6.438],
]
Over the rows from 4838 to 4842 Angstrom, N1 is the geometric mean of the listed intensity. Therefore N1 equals 6.03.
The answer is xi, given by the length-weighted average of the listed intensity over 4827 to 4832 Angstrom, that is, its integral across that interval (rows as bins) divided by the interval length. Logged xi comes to 5.96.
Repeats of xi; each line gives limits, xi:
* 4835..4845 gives 6.13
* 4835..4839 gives 6.02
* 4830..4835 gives 5.96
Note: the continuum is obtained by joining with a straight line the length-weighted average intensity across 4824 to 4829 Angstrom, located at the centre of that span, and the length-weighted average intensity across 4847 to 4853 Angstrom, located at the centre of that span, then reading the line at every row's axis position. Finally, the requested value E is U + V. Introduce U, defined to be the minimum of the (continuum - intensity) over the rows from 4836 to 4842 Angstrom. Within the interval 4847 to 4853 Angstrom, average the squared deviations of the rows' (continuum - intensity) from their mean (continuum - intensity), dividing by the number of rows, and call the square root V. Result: 0.4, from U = 0.32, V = 0.120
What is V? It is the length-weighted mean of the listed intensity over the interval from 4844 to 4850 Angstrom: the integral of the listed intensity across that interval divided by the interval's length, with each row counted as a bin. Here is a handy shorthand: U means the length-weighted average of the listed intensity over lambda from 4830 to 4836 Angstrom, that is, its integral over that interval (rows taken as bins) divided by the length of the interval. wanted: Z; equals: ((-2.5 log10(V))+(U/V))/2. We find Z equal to -0.59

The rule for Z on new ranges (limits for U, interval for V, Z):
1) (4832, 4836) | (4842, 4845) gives -0.53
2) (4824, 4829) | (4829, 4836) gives -0.46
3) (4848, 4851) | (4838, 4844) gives -0.43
